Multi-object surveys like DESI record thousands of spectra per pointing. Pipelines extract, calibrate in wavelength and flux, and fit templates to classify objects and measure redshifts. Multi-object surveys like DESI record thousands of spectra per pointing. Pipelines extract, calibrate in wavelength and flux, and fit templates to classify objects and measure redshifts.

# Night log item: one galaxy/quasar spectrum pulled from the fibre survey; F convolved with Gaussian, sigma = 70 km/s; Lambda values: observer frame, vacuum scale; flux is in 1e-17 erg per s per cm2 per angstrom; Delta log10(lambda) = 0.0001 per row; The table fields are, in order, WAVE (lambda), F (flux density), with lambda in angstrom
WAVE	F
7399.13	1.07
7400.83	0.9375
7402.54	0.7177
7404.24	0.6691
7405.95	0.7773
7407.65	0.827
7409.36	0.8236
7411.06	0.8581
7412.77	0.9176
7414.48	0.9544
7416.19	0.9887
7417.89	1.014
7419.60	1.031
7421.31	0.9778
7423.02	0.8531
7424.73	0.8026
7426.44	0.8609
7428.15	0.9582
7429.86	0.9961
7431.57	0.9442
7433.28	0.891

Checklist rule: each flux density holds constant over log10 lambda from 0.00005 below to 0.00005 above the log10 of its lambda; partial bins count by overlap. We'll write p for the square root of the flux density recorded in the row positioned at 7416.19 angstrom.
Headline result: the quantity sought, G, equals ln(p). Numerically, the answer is -0.01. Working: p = 0.994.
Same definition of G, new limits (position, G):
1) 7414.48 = -0.02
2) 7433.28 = -0.06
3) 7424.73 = -0.11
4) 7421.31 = -0.01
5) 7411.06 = -0.08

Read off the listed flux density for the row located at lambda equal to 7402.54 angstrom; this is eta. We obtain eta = 0.7177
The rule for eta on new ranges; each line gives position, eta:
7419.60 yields 1.031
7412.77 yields 0.9176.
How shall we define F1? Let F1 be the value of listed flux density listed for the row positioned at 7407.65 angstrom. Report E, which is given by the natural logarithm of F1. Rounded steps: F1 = 0.827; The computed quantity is -0.19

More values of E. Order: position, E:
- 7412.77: -0.09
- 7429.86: 0.00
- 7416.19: -0.01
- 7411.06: -0.15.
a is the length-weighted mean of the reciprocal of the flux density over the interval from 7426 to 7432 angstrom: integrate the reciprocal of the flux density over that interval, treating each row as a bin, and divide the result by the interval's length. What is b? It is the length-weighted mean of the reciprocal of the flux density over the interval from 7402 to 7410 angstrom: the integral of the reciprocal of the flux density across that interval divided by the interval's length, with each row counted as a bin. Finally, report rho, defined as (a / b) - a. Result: -0.26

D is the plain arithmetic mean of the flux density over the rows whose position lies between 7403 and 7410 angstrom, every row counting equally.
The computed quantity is 0.774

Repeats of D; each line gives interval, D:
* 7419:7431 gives 0.926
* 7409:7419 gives 0.926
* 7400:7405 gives 0.775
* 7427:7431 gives 0.977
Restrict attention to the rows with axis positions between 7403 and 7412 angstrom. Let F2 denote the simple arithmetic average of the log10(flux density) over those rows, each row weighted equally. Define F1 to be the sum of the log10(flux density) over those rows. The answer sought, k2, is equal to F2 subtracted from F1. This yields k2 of -0.41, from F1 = -0.52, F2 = -0.10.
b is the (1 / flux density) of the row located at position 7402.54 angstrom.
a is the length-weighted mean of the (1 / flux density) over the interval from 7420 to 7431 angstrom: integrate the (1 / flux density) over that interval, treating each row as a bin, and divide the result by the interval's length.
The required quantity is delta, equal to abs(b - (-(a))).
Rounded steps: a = 1.10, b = 1.39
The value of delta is 2.49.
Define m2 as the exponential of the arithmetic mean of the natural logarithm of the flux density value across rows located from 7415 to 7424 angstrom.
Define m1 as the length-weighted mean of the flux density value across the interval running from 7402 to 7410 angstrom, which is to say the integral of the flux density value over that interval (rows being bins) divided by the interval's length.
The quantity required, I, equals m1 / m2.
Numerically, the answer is 0.79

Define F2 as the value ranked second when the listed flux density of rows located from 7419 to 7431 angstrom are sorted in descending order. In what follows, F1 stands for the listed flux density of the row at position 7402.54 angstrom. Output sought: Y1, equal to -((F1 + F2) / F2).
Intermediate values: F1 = 0.7177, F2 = 0.9961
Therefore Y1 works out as -1.7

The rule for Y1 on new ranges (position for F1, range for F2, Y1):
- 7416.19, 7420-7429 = -2.0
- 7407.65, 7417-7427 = -1.8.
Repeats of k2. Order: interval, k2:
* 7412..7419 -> -0.04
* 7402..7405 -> -0.16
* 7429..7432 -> -0.01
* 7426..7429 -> -0.04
